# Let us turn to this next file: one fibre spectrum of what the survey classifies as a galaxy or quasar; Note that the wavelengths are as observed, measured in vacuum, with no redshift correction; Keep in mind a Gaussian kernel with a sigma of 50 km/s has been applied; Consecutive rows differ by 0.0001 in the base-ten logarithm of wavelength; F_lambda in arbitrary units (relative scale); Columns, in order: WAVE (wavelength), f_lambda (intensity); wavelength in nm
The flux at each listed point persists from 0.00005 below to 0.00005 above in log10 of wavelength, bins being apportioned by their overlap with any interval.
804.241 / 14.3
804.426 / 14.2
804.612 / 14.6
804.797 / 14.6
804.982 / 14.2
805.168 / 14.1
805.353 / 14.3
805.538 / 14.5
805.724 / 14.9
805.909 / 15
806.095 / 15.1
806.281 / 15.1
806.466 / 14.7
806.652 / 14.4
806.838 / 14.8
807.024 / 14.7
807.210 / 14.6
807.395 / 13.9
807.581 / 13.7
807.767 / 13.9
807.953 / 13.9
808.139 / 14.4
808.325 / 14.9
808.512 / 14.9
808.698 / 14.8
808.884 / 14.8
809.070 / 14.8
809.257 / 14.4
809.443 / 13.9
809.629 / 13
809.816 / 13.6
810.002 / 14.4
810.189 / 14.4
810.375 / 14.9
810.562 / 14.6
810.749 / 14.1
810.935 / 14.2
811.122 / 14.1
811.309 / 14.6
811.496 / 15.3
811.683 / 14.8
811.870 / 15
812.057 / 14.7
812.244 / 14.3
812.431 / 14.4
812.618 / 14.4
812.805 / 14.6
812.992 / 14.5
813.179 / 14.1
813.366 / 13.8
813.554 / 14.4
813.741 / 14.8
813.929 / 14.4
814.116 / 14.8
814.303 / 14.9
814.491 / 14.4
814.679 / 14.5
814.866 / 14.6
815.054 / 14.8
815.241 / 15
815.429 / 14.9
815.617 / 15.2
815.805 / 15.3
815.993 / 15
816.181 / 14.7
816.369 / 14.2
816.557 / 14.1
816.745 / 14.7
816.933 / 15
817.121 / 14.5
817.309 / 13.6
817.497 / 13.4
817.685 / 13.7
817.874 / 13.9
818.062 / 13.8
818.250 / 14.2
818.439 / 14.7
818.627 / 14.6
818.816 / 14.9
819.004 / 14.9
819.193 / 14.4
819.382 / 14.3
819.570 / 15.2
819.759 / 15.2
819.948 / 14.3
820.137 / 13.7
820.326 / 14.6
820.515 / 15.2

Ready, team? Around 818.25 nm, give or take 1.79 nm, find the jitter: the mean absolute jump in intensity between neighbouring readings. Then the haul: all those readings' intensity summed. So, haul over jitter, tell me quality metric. 724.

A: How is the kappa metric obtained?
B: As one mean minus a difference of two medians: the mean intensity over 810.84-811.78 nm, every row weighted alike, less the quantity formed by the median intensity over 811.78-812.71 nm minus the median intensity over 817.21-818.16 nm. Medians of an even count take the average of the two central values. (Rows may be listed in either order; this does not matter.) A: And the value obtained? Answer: 13.9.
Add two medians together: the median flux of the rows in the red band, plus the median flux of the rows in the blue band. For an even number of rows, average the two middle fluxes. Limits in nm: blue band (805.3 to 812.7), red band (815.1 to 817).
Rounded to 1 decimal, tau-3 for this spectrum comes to 29.5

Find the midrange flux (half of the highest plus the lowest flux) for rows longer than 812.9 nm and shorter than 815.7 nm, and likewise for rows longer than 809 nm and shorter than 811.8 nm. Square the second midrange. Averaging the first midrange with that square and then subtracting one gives 106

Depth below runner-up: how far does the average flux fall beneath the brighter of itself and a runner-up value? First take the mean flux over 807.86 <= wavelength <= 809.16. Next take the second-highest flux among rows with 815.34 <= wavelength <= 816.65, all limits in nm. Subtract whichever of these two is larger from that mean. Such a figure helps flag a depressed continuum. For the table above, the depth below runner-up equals -0.56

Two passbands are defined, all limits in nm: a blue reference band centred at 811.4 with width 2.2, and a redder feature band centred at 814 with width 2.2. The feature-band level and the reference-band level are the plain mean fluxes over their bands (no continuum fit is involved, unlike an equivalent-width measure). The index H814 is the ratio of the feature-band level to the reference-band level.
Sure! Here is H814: 0.994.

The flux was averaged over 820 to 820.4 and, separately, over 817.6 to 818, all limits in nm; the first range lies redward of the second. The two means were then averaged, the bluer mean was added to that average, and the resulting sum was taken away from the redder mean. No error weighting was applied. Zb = -13.6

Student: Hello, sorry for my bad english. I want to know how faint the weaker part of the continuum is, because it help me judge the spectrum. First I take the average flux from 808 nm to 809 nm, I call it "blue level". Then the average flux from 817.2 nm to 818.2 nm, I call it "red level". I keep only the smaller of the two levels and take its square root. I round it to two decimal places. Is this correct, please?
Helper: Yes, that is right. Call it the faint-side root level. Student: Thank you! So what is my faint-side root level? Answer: 3.70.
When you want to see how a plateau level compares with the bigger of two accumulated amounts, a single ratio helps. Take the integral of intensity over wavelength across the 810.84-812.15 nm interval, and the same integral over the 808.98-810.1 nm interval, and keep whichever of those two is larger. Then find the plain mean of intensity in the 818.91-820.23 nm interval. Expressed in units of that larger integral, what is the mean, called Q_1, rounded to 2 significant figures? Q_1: 0.76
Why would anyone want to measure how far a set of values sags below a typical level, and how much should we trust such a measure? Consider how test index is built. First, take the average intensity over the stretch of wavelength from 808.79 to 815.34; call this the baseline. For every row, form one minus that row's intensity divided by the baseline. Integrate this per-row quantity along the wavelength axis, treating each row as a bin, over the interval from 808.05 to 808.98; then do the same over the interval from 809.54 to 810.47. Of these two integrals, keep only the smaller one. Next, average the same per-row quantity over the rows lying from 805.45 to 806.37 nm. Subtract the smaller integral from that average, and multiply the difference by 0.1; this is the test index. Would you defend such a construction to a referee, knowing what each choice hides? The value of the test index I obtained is -0.001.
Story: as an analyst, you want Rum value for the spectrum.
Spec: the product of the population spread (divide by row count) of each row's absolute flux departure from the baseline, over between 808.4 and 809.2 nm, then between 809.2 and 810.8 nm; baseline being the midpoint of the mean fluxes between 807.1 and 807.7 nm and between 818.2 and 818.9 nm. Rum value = 0.017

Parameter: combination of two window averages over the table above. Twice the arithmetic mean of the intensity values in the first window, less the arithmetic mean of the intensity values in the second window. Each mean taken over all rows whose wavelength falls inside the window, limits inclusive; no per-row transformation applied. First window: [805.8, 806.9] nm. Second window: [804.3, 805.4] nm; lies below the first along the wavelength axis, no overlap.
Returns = 15.37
